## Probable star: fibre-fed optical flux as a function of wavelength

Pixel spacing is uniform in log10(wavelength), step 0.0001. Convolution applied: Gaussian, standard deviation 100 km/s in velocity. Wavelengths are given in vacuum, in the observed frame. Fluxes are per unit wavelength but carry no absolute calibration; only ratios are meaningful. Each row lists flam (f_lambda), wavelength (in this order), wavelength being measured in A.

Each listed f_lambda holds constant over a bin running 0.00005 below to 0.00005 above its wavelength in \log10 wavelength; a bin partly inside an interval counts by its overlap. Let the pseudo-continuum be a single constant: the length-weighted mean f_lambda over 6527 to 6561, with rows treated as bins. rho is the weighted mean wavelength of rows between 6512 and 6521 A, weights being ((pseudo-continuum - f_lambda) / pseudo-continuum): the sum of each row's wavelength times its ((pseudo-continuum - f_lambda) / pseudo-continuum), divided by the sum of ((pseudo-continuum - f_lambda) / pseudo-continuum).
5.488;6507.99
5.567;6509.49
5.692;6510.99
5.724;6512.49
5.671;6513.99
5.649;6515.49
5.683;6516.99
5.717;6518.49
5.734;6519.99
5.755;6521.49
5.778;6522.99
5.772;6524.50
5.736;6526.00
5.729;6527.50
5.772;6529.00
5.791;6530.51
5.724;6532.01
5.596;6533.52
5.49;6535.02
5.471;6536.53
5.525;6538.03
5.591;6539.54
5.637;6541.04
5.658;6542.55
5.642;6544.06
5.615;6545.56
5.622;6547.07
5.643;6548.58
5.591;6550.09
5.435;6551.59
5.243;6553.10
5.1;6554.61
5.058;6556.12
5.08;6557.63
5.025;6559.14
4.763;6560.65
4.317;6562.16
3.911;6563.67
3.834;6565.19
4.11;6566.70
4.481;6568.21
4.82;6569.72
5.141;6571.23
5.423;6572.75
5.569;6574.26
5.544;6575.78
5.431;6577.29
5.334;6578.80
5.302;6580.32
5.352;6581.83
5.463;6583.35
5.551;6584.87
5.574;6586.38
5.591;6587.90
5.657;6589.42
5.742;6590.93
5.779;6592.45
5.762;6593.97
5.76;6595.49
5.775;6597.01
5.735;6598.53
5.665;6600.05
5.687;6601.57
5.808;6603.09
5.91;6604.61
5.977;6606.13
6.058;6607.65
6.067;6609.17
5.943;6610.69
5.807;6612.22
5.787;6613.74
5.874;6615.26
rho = 6516.4 A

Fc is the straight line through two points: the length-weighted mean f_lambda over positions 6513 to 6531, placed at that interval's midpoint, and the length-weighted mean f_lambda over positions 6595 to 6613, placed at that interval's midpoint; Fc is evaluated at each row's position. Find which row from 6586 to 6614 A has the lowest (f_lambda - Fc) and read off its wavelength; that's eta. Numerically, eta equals 6586.38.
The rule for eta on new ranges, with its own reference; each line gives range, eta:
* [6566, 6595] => 6566.70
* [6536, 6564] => 6563.67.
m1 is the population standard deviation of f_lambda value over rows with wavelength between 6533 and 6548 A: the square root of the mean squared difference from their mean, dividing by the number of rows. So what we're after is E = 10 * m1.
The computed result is 0.6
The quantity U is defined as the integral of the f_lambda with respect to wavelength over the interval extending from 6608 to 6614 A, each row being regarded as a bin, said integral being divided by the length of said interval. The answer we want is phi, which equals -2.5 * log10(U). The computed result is -1.931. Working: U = 5.92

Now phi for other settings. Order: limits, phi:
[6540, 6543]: -1.879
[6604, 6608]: -1.942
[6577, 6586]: -1.834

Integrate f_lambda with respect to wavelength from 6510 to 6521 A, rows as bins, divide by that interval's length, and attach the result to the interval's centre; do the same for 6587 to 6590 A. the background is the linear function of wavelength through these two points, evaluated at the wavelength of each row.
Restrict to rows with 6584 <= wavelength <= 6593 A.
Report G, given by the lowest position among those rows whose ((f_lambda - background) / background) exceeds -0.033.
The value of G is 6584.87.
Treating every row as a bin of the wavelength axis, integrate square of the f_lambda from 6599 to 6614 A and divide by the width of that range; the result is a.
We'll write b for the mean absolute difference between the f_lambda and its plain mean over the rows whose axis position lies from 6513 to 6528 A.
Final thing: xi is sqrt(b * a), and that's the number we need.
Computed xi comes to 1.1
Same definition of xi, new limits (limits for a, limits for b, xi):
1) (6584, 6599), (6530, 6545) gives 1.6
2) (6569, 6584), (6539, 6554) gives 1.6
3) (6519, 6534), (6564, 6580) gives 4.2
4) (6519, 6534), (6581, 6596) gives 2.0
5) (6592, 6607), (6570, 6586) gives 1.9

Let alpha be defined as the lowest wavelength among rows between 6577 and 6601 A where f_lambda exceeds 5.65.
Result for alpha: 6589.42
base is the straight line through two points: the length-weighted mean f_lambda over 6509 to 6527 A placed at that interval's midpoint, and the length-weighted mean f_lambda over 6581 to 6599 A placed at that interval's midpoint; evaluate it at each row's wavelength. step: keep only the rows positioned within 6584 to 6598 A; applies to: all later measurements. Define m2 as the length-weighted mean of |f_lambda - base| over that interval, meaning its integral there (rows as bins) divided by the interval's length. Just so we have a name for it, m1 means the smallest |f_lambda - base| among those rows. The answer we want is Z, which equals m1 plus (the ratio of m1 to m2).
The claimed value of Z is 0.17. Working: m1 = 0.015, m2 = 0.1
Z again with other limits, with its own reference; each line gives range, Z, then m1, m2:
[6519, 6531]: 0.52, 0.027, 0.1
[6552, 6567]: 0.87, 0.433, 1.0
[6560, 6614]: 0.05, 0.015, 0.4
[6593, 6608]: 0.22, 0.033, 0.2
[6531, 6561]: 0.14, 0.028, 0.3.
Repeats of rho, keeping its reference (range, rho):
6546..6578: 6564.2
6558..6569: 6564.3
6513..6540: 6524.7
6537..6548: 6543.1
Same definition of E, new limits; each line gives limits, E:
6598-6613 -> 1.4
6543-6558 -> 2.4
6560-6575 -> 5.8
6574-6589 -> 1.0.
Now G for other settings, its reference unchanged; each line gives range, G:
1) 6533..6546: 6533.52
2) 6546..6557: 6547.07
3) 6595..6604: 6595.49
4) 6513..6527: 6513.99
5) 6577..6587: 6583.35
